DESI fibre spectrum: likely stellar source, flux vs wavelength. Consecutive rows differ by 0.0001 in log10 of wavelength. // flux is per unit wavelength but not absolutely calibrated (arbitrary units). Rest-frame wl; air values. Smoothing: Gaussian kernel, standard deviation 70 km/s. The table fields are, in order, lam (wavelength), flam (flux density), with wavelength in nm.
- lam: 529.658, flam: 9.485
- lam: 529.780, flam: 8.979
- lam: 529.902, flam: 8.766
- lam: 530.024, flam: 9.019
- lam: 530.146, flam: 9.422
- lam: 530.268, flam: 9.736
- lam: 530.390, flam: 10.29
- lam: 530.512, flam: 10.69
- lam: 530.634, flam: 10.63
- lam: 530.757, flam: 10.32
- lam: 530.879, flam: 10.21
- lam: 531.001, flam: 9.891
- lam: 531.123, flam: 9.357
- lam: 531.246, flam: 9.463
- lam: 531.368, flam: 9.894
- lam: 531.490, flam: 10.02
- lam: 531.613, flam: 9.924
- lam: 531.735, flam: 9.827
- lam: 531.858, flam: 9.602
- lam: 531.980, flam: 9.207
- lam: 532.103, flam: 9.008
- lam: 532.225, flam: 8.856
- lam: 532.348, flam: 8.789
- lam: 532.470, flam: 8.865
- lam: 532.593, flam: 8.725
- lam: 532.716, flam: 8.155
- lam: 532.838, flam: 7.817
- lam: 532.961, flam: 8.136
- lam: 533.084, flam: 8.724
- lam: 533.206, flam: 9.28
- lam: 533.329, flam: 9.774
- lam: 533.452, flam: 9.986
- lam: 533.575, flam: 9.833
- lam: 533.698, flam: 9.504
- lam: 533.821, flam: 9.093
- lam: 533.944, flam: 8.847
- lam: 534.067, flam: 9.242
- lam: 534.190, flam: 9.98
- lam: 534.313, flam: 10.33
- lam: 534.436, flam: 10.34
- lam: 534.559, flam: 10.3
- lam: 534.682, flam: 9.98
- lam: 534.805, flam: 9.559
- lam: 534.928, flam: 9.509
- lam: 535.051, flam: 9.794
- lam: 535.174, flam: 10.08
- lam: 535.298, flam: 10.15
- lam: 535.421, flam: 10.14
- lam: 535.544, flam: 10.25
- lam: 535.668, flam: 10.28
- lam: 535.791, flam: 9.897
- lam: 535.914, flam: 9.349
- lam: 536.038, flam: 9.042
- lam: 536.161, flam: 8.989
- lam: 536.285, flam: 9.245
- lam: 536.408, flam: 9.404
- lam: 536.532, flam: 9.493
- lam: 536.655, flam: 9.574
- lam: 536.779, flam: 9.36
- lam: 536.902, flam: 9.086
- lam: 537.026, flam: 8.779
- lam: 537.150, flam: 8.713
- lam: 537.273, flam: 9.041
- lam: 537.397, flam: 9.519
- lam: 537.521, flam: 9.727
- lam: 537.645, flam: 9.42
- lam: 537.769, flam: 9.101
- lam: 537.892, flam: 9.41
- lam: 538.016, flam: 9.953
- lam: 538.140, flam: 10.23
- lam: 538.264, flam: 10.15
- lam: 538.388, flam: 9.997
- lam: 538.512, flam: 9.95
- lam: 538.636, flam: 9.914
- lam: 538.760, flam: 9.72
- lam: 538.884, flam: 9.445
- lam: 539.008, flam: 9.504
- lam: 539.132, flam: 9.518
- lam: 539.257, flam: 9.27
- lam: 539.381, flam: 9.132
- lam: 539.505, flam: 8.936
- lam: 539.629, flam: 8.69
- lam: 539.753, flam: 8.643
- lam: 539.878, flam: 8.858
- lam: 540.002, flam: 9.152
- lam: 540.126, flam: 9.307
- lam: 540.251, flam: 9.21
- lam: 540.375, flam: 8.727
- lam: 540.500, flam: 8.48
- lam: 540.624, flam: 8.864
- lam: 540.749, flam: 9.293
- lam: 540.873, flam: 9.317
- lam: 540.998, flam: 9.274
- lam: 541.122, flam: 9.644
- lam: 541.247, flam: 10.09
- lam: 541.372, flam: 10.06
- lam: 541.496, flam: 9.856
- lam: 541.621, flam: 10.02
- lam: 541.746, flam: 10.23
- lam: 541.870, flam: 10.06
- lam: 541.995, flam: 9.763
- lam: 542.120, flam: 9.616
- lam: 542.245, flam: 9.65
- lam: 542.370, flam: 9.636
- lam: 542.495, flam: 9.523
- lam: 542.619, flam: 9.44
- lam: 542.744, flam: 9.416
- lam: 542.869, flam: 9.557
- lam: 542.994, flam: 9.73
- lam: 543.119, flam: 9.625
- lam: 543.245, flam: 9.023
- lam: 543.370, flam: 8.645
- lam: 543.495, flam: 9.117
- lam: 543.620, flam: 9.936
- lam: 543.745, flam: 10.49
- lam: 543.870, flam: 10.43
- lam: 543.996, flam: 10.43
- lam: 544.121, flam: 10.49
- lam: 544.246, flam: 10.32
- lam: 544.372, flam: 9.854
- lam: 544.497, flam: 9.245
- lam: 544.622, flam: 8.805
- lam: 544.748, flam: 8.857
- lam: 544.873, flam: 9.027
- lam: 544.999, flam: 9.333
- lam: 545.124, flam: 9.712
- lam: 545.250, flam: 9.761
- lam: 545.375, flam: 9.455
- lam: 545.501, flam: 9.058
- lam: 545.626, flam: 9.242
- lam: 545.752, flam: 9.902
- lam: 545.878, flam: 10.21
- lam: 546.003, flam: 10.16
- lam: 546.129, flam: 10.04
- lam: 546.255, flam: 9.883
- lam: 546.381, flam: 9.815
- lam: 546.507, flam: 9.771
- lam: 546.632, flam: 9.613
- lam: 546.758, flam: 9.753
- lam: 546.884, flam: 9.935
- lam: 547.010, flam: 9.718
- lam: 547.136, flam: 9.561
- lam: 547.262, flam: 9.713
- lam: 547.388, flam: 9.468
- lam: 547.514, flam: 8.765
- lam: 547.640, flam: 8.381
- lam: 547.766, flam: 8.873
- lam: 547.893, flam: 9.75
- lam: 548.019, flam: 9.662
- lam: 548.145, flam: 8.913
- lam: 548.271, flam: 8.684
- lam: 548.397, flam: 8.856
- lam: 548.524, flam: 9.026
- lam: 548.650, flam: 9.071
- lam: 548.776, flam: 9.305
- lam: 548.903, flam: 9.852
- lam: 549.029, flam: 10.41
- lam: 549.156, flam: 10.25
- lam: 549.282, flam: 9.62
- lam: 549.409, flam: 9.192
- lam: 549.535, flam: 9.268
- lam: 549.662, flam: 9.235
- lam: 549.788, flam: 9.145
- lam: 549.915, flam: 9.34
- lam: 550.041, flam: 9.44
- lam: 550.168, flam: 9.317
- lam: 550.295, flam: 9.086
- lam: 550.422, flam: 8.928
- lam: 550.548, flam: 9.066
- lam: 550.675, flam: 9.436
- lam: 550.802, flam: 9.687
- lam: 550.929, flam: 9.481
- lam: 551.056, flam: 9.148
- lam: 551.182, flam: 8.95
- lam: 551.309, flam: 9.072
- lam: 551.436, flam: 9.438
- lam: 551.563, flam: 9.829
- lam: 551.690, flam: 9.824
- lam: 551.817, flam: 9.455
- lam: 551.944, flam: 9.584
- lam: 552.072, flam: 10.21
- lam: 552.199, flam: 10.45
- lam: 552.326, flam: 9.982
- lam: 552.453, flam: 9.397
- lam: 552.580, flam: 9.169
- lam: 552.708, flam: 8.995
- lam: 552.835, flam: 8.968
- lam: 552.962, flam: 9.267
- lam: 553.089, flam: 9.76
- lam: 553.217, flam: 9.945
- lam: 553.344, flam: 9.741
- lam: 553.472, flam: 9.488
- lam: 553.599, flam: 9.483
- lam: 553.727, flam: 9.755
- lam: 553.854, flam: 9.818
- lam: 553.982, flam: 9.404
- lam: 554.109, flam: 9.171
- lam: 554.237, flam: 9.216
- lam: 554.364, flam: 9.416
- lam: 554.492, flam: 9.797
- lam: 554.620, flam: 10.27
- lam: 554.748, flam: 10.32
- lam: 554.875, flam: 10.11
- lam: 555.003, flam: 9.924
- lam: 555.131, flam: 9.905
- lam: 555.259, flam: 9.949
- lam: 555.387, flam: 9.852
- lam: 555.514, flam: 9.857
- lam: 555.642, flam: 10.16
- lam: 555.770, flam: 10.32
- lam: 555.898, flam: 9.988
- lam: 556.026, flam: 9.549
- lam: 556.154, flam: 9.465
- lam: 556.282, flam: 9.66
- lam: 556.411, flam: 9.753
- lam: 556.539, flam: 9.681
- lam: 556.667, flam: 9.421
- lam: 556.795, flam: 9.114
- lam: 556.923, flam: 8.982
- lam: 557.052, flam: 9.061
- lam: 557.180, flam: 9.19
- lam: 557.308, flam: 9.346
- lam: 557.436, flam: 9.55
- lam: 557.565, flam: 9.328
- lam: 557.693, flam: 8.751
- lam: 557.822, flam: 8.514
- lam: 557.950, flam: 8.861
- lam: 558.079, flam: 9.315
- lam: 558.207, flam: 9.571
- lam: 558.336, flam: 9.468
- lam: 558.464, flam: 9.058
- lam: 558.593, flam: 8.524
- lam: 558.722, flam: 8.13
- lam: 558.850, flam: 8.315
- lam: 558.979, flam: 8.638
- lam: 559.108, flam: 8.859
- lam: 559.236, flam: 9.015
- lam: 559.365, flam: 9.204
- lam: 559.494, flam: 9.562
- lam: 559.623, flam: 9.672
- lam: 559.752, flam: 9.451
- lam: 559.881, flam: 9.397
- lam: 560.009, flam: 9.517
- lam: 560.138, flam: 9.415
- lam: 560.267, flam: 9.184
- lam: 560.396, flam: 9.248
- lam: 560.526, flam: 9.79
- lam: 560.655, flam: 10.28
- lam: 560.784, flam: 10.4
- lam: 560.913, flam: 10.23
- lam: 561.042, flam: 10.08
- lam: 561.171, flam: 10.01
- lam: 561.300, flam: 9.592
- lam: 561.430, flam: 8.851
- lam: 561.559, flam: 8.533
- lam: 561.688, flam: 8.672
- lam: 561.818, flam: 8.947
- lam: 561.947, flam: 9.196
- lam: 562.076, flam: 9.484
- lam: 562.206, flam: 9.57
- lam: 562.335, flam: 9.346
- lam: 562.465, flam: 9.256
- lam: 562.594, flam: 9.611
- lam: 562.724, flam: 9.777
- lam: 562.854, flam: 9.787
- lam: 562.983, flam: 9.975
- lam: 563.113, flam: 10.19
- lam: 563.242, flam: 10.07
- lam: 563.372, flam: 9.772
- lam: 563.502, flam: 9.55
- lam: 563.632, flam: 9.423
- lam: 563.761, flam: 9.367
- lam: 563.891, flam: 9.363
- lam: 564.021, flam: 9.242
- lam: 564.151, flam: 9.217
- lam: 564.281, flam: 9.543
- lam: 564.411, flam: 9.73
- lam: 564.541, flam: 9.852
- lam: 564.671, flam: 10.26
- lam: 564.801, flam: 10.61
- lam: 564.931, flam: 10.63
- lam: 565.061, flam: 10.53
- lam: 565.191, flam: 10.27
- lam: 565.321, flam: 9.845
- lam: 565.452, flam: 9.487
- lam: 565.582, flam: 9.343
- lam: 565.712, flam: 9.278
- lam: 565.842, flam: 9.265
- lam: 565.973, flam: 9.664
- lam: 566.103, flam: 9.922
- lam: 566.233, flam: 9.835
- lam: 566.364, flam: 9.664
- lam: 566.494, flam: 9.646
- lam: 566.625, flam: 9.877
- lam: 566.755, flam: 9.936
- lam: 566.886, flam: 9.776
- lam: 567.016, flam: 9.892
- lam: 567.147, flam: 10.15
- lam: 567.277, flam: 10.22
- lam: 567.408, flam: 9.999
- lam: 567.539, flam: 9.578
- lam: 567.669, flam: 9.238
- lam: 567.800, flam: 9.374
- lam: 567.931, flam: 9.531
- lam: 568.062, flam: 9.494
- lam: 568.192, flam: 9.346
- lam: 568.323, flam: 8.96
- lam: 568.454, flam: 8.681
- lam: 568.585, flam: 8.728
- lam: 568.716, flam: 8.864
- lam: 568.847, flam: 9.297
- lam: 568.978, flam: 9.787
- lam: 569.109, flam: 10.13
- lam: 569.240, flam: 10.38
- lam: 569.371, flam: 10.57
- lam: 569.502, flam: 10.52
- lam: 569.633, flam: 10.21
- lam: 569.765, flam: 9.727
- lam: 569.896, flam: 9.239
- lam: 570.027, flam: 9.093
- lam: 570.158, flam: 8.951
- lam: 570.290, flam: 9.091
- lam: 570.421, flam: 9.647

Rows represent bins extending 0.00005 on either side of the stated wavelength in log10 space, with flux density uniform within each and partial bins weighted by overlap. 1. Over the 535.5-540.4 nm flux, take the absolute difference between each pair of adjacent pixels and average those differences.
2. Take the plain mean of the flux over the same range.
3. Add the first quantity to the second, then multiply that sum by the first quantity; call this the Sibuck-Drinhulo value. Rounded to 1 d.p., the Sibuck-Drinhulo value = 2.1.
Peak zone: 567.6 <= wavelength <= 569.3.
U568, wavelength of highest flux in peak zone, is 569.240 nm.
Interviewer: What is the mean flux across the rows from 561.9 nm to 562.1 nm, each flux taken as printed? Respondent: 9.34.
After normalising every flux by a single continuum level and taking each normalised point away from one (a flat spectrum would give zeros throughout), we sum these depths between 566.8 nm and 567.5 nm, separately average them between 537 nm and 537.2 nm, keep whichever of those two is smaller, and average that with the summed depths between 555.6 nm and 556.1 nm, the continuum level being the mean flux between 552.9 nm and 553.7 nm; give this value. -0.18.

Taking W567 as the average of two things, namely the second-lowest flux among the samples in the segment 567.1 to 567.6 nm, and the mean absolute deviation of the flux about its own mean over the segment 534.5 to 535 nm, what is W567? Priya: 5.2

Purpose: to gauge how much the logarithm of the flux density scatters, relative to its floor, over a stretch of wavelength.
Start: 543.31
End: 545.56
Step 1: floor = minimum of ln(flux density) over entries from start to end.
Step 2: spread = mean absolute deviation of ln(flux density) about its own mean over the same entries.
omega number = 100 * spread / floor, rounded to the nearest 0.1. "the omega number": 2.6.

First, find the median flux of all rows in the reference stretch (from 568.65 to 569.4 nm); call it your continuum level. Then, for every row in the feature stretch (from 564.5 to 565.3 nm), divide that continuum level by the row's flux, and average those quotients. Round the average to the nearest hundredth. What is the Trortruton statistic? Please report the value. 0.96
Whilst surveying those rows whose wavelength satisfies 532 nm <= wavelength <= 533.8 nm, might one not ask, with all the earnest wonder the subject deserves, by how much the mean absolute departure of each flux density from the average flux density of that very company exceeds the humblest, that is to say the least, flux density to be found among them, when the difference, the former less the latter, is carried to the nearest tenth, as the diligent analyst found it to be -7.3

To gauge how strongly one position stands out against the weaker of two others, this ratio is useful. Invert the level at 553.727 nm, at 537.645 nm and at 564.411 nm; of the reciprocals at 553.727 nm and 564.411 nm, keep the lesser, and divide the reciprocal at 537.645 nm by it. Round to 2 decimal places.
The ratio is 1.04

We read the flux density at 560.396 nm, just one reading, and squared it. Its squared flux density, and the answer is 86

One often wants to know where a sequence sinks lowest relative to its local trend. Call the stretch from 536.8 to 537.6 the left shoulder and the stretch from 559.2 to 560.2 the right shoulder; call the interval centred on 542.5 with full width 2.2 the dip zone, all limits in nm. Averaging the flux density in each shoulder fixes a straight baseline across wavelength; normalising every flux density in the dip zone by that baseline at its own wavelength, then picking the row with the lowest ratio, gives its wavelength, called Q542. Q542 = 543.370 nm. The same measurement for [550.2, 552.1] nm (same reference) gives 550.422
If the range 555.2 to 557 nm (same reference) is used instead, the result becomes 556.923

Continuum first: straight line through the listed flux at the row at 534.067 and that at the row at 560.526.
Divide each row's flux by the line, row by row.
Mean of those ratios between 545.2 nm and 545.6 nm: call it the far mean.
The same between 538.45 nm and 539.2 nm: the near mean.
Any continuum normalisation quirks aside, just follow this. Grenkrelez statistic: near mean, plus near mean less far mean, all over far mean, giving 1.08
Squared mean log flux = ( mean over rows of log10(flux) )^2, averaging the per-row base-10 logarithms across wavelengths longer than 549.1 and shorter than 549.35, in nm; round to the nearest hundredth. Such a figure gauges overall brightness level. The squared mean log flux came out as 0.99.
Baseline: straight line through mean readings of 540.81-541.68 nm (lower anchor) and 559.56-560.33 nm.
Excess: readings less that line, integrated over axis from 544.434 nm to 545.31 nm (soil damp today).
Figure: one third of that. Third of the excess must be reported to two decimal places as -0.13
